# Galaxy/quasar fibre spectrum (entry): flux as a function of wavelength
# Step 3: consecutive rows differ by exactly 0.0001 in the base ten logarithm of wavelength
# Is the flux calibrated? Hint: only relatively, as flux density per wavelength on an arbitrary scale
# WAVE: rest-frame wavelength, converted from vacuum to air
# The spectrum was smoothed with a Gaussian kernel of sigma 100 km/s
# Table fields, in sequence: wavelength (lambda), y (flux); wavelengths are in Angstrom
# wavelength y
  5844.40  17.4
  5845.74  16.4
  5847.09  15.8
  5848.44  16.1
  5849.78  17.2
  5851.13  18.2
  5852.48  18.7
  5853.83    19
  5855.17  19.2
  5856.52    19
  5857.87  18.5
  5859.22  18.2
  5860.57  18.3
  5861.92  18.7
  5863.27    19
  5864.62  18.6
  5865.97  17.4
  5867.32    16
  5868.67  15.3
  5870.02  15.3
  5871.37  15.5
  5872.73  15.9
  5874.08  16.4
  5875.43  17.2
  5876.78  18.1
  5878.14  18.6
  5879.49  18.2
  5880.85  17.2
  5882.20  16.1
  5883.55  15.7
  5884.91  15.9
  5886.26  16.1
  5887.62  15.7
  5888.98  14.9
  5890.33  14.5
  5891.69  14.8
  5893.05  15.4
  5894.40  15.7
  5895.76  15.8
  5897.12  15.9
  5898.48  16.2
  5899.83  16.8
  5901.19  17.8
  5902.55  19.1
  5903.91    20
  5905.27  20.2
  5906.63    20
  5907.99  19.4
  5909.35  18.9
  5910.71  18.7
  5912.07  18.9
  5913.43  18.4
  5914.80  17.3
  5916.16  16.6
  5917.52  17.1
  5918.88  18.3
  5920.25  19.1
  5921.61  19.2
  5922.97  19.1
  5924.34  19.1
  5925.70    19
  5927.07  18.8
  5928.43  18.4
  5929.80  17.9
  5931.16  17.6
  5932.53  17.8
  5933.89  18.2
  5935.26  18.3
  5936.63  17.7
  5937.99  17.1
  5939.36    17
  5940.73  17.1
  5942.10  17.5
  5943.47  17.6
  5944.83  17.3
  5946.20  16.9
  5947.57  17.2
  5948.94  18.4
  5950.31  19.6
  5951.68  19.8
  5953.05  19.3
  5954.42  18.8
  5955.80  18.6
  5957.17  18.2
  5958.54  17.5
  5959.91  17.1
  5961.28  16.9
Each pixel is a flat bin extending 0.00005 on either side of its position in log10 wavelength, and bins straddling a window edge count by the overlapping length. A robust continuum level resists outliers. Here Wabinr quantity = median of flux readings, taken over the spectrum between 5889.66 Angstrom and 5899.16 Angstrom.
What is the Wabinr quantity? 15.7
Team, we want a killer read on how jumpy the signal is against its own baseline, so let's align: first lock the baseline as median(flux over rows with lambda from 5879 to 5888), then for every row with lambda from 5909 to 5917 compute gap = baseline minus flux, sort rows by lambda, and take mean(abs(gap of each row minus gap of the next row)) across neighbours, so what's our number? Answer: 0.54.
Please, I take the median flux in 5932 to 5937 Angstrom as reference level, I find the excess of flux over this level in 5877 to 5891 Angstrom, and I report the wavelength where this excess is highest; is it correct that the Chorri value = 5878.14 Angstrom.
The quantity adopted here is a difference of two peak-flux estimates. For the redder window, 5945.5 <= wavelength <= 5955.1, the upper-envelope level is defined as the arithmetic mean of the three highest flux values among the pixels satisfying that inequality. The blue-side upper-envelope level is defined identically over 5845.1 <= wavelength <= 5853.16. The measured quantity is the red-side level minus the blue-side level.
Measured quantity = 2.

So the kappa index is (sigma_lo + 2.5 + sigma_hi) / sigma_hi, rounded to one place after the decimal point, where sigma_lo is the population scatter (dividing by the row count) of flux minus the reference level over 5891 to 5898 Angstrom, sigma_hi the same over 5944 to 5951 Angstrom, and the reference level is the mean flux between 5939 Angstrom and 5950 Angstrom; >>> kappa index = 3.9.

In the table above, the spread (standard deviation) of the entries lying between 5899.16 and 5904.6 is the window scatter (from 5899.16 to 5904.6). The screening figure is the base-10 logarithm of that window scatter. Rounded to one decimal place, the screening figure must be 0.1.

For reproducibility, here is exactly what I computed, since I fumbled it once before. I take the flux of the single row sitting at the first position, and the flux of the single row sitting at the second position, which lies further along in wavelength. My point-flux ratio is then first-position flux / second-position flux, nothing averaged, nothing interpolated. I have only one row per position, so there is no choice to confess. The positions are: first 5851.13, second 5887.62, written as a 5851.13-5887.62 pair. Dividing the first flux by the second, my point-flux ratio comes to 1.16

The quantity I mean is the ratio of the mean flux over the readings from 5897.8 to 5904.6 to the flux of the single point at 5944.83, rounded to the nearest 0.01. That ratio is 1.04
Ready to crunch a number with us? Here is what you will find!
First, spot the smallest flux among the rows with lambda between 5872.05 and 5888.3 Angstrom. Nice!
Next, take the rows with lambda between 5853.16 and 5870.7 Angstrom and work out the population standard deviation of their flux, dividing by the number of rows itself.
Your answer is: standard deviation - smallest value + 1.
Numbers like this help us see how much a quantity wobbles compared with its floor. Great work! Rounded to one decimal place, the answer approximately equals -13.3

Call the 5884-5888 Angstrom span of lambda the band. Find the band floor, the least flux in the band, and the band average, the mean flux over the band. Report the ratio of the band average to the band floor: 1.01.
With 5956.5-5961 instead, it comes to 1.03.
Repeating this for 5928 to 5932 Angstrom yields 1.02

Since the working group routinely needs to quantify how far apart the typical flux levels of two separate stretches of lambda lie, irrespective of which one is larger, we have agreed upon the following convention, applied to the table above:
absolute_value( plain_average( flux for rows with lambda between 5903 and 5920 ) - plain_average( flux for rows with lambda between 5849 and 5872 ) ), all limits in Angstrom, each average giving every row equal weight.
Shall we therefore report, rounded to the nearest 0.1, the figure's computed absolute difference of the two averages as 0.9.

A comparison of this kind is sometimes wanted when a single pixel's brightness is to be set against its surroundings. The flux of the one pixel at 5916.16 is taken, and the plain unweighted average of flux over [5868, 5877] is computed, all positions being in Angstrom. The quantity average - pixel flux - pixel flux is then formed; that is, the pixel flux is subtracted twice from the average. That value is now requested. -17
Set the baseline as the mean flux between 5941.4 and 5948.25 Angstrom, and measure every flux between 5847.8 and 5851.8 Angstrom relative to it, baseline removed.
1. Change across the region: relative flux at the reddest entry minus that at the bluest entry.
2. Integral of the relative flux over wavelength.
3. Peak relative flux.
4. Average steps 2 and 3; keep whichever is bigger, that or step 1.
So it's 2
